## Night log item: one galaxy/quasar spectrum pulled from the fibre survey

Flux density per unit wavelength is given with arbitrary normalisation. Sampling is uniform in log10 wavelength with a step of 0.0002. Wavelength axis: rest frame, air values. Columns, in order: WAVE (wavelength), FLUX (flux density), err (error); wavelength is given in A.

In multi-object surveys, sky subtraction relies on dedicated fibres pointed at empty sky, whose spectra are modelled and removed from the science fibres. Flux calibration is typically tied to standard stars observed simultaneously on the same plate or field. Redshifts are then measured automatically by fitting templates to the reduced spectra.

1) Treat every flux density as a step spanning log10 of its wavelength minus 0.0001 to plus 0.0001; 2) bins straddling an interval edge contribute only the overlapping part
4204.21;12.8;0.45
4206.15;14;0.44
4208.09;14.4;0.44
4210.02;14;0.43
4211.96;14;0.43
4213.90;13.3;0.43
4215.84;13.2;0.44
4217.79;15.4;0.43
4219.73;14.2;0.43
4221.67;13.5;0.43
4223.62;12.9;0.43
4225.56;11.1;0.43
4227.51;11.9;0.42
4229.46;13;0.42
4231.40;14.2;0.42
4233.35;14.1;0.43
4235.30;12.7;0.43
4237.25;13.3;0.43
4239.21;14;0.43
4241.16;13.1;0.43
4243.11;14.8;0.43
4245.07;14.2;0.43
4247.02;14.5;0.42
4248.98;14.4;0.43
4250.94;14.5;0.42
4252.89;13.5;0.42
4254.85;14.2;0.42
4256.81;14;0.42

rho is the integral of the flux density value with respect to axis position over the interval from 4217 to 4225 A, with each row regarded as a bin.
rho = 111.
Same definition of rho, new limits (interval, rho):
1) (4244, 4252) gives 115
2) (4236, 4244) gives 110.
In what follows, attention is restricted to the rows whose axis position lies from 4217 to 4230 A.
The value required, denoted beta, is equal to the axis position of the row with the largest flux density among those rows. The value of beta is 4217.79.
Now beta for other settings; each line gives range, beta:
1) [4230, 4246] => 4243.11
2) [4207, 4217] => 4208.09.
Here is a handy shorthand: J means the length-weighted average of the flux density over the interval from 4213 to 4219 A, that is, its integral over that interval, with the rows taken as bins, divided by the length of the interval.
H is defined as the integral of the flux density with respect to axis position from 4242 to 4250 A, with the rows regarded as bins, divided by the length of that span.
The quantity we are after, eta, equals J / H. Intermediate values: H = 14.4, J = 14.0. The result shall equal 0.97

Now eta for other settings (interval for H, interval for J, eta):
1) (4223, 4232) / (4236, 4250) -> 1.12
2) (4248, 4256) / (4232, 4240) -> 0.96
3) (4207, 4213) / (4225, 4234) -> 0.91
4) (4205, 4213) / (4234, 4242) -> 0.95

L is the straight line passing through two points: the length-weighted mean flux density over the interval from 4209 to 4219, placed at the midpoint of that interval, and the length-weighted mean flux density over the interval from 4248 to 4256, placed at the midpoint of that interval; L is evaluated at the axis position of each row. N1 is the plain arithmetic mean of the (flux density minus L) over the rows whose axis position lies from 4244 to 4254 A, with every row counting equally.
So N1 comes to 0.08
